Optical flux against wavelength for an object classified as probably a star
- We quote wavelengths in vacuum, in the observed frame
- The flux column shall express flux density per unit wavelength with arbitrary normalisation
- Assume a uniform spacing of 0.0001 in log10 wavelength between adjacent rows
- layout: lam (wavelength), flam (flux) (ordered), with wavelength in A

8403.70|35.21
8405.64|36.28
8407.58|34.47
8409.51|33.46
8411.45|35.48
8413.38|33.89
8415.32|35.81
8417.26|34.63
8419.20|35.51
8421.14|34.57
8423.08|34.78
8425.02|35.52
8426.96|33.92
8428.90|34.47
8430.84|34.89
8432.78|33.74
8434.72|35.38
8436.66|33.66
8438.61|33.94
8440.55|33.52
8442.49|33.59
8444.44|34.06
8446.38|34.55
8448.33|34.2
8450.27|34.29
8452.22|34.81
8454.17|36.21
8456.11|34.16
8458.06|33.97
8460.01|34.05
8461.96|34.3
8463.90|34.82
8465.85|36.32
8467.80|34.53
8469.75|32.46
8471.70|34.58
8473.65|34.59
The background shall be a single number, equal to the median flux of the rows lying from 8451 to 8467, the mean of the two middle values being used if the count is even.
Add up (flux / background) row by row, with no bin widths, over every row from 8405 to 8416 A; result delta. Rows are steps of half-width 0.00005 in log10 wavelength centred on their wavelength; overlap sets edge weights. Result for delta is 6.06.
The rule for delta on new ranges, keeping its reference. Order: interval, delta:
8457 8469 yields 6.02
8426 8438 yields 5.96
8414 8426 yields 6.10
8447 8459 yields 6.01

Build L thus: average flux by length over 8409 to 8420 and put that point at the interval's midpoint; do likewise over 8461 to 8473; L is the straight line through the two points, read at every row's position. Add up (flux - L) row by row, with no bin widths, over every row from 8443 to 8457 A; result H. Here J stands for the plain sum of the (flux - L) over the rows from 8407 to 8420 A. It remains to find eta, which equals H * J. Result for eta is 0.1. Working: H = -0.1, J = -0.6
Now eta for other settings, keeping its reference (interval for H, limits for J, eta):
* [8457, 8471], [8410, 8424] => -1.3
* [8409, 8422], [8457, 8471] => 0.6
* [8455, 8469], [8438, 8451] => -1.1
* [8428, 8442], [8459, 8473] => 2.4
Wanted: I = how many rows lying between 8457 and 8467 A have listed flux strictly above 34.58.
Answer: 2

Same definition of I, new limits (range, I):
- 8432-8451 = 1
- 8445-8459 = 2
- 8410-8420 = 4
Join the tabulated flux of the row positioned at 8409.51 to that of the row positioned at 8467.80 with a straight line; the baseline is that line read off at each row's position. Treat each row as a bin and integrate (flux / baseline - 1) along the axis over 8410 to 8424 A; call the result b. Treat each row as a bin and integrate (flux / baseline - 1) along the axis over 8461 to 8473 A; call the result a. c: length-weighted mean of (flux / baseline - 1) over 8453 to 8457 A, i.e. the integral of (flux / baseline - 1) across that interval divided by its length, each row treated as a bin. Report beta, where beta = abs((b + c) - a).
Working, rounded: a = 0.00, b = 0.54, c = 0.026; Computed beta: 0.6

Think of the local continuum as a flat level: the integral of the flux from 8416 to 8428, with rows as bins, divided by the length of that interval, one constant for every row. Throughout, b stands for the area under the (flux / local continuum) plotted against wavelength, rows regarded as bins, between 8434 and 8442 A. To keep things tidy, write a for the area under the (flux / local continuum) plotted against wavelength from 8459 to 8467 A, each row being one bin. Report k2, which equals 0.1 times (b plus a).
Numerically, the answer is 1.58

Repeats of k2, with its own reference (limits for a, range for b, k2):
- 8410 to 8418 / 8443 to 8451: 1.59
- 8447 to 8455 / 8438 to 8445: 1.48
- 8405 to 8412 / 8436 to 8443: 1.38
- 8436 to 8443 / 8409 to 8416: 1.37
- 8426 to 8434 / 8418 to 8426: 1.59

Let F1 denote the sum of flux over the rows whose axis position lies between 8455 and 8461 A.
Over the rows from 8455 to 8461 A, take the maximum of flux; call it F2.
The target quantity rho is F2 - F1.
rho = -68.0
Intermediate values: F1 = 102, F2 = 34.16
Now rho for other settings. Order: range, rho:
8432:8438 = -67.4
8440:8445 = -67.1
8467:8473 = -67.0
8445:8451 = -68.5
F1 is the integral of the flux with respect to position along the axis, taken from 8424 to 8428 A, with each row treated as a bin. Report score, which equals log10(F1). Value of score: 2.14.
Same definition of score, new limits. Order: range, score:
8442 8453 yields 2.58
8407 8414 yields 2.38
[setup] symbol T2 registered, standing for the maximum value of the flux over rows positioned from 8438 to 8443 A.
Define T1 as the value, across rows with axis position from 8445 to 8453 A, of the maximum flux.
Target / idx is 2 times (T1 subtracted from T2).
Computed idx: -1.7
